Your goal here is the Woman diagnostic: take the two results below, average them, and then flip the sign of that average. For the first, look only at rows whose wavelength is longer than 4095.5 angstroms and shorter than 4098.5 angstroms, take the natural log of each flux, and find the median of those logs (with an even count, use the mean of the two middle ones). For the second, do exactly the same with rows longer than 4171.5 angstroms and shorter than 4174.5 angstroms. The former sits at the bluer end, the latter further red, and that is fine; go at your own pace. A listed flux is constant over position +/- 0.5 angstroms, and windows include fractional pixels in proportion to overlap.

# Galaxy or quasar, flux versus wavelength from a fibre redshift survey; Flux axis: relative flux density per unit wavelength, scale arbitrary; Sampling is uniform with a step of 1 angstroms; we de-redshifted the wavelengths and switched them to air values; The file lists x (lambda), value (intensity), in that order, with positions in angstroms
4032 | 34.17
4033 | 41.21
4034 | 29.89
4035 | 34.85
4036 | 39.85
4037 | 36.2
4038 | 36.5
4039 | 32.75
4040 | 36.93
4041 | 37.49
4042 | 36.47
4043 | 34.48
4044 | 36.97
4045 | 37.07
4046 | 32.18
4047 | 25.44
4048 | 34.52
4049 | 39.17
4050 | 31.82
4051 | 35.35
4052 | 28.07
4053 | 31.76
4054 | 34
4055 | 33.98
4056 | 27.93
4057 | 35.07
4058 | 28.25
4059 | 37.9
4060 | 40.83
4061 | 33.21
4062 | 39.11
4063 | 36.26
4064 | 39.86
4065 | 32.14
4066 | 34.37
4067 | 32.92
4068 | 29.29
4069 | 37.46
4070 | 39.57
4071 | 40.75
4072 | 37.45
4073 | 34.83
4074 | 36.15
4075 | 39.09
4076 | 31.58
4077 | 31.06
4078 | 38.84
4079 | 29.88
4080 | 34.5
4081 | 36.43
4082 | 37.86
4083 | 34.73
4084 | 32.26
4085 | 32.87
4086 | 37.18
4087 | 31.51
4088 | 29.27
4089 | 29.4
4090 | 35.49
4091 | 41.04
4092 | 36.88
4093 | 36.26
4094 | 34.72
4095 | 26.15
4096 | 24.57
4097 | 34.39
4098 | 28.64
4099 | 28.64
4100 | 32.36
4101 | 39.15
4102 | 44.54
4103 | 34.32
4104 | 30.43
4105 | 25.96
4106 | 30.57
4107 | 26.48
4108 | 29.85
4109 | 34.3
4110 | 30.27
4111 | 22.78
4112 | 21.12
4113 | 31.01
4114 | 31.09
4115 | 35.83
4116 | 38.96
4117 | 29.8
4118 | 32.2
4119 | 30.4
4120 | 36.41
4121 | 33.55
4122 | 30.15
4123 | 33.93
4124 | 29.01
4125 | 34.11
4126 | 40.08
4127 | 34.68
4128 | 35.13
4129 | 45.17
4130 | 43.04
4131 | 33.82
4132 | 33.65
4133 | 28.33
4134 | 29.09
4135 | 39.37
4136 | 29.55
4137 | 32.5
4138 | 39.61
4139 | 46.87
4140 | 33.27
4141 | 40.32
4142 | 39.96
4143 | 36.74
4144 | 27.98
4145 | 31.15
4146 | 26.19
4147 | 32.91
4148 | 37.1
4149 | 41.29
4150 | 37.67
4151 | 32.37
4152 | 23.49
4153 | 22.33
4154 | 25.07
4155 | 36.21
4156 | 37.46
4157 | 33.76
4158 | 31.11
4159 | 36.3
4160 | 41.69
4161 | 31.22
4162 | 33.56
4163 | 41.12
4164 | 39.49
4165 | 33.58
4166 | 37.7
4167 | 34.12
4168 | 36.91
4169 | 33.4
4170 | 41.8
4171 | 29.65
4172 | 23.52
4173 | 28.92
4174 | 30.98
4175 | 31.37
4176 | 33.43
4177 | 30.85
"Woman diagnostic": -3.36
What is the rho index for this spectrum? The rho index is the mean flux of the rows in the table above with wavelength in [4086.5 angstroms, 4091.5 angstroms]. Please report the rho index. 33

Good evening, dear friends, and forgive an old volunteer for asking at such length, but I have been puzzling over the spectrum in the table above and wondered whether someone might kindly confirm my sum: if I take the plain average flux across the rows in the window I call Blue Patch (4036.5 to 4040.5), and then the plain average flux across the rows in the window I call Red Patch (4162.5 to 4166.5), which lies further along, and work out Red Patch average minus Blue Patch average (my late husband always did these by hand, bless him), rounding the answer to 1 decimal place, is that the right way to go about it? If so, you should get 2.4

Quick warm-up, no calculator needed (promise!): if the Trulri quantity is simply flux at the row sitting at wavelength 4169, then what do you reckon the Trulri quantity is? 33.4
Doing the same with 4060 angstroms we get 40.83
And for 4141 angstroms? 40.32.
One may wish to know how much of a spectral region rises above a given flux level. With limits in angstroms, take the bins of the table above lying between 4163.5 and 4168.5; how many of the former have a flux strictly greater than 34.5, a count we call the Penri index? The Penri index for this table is 3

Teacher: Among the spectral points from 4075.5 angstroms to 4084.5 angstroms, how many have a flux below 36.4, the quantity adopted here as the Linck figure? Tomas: 6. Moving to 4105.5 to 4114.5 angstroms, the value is 9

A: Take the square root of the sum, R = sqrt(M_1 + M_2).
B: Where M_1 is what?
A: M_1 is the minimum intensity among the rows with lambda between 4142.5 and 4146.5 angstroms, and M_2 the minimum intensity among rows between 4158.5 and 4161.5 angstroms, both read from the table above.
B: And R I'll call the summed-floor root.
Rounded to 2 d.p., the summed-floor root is 7.58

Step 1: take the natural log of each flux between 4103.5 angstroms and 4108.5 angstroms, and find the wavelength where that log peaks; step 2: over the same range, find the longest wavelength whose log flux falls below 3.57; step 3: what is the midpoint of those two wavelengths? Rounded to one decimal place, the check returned 4107.0 angstroms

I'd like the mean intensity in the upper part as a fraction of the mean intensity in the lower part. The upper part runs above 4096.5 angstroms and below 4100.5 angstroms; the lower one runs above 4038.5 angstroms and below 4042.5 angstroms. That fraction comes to 0.86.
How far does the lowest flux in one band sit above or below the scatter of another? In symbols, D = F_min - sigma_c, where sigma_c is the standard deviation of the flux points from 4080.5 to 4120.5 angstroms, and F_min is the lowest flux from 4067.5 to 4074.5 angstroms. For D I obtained 24.4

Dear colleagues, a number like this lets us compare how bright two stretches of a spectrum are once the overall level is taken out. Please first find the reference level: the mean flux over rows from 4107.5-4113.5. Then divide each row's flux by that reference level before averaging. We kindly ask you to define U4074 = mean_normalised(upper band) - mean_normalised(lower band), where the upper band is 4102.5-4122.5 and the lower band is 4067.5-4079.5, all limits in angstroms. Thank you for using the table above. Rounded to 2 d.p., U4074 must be -0.17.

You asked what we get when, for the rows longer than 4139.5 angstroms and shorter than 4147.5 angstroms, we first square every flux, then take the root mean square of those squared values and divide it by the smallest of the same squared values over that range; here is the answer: 1.7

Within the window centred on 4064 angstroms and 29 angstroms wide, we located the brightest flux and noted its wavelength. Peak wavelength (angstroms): 4060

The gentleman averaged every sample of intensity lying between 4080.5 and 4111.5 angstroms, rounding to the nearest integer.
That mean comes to 33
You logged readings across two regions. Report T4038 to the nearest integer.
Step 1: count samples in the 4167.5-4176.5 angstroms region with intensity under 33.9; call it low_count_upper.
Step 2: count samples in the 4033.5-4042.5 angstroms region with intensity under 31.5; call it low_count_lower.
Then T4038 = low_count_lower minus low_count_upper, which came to -6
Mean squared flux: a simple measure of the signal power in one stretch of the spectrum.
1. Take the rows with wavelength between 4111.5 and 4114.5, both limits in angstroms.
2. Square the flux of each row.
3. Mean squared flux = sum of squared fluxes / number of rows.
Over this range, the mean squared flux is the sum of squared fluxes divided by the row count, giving 791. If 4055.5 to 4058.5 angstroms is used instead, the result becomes 936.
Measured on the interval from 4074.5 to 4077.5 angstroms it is 1163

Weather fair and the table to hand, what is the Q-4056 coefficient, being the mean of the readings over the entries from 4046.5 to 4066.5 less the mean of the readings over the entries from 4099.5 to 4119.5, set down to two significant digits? 2.4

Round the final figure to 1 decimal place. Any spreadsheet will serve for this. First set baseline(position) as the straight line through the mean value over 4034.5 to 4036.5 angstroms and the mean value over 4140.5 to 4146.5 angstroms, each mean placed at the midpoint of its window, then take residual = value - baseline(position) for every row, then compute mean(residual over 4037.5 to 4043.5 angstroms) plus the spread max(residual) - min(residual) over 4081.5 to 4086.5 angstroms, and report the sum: 4.1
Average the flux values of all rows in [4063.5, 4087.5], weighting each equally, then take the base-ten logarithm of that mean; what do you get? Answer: 1.55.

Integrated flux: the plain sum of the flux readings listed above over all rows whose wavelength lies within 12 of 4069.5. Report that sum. 852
